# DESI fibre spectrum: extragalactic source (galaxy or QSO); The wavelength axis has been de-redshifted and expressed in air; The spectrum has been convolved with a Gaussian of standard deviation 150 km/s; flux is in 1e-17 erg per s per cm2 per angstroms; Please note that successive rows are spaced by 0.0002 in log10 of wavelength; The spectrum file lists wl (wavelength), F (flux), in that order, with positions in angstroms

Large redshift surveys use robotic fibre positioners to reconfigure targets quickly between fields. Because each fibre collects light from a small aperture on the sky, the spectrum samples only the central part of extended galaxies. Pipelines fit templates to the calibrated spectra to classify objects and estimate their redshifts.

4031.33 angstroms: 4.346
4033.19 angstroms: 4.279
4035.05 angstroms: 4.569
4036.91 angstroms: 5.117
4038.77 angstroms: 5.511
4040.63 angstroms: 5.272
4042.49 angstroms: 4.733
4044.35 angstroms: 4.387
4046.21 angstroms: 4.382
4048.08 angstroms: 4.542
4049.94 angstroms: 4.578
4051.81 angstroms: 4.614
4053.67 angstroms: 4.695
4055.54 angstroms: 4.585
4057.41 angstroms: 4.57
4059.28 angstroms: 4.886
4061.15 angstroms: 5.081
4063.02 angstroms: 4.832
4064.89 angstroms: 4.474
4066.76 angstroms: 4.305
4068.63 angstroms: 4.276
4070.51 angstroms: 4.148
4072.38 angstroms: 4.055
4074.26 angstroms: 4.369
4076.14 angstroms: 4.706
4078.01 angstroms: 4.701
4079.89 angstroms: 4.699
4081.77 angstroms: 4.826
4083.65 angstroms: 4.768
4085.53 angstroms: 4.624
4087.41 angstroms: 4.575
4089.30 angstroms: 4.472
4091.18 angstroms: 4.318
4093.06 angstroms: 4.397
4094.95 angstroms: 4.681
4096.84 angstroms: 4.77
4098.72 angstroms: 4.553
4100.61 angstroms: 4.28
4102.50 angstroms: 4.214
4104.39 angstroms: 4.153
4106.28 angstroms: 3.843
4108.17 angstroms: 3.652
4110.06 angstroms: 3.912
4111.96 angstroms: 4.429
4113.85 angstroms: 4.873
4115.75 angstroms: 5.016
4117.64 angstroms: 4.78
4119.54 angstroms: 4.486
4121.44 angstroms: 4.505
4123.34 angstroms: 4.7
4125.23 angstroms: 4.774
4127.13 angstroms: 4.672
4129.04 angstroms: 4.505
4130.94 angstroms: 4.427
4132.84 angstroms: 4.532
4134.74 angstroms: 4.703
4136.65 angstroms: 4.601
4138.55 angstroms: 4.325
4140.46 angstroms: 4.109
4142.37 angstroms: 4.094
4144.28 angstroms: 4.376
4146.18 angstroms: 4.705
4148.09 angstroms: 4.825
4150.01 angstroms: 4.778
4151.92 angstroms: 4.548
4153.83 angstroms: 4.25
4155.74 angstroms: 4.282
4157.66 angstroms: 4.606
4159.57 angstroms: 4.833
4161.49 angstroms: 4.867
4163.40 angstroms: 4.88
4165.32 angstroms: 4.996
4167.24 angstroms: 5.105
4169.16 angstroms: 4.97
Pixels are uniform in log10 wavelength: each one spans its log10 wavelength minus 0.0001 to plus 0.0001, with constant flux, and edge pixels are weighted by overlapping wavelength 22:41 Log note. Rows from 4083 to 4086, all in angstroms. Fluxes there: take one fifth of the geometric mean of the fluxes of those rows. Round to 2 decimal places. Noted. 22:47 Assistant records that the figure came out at 0.94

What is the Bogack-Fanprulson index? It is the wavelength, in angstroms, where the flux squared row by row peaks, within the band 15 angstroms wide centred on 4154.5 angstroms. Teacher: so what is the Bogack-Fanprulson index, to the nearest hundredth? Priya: 4161.49 angstroms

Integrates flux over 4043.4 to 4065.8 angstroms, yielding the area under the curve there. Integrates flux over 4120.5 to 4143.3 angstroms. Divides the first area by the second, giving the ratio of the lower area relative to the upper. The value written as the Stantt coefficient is 1.01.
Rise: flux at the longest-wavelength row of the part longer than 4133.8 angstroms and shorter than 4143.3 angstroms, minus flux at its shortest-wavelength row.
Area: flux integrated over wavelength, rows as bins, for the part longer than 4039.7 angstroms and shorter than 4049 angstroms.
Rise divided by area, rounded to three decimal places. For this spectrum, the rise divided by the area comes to -0.014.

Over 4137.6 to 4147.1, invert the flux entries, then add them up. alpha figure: 1.2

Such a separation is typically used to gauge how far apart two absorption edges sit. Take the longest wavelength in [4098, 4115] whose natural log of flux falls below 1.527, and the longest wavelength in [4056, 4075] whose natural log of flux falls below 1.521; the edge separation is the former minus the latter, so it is 37.7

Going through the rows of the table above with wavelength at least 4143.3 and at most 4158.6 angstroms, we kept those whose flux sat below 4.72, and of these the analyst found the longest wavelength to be 4157.66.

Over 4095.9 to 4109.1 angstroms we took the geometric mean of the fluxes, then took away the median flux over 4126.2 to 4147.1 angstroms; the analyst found -0.31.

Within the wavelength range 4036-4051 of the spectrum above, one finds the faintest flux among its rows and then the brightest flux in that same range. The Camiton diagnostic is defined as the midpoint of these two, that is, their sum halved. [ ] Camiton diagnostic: 4.95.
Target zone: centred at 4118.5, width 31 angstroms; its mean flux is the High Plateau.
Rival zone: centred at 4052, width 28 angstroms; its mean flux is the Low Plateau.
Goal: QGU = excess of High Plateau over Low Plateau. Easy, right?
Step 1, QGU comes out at -0.3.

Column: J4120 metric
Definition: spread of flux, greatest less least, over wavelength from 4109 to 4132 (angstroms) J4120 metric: 1.10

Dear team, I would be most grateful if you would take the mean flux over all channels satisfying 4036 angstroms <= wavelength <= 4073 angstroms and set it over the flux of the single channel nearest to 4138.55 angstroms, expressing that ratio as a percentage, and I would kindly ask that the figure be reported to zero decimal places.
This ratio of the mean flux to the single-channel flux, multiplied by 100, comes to 108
